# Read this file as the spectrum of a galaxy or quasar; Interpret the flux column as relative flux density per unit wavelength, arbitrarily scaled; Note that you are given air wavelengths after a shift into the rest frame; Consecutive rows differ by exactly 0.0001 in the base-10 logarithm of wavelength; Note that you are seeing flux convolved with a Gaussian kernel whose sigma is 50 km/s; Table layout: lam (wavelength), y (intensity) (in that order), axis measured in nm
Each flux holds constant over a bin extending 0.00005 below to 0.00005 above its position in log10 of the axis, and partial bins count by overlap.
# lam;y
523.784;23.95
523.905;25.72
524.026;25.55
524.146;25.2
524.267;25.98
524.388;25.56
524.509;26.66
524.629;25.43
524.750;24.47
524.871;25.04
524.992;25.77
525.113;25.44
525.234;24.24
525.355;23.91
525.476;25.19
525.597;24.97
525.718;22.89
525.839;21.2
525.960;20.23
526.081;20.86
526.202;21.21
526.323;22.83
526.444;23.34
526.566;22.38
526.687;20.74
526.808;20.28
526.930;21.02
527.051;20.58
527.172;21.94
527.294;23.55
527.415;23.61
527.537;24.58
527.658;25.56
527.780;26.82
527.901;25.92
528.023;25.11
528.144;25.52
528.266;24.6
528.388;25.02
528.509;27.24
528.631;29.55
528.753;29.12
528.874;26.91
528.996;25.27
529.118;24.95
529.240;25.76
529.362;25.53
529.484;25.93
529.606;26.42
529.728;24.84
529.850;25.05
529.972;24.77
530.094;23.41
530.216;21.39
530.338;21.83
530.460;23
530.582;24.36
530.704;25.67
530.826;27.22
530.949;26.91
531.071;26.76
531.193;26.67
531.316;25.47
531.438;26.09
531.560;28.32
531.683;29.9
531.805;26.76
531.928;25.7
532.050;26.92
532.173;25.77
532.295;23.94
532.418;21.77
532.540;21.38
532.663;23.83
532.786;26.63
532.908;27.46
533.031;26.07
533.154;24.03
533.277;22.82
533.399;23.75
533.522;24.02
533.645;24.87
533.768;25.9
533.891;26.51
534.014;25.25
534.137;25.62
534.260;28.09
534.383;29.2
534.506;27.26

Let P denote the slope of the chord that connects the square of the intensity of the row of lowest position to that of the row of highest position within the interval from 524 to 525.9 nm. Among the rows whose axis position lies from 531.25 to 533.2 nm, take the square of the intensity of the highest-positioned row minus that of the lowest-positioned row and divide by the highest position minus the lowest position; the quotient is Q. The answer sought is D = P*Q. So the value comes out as 4350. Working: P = -112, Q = -39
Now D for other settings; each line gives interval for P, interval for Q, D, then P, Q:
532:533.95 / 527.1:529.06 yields -1026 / -12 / 86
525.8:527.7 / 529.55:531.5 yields -1060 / 112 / -9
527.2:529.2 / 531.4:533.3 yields -3237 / 37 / -87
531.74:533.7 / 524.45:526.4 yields 5541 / -53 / -104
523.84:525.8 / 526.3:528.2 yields -5419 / -76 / 71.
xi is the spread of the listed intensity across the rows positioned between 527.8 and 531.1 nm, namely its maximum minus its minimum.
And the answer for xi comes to 8.2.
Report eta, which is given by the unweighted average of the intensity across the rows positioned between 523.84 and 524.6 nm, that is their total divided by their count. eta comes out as 25.8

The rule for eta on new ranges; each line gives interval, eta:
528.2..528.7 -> 26.6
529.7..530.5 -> 23.5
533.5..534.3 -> 25.8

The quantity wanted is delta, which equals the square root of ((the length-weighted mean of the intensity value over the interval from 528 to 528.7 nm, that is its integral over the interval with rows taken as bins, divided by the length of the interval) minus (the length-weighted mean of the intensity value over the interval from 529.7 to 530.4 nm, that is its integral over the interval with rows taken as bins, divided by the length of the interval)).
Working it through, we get 1.66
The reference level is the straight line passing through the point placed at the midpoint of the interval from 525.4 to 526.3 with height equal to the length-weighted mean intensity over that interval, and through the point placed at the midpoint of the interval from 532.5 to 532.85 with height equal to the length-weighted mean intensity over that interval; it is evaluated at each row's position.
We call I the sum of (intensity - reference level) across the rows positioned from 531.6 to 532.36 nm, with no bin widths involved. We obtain 15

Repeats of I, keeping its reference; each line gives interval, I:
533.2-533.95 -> 2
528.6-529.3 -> 22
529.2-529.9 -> 13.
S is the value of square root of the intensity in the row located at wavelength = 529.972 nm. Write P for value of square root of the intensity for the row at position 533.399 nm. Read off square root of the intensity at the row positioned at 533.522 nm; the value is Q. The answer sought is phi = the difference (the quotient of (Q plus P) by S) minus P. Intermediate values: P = 4.87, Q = 4.90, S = 4.98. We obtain -2.91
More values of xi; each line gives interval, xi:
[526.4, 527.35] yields 3.3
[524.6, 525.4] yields 1.9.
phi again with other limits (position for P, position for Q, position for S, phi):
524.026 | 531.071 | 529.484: -3.05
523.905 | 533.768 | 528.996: -3.05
